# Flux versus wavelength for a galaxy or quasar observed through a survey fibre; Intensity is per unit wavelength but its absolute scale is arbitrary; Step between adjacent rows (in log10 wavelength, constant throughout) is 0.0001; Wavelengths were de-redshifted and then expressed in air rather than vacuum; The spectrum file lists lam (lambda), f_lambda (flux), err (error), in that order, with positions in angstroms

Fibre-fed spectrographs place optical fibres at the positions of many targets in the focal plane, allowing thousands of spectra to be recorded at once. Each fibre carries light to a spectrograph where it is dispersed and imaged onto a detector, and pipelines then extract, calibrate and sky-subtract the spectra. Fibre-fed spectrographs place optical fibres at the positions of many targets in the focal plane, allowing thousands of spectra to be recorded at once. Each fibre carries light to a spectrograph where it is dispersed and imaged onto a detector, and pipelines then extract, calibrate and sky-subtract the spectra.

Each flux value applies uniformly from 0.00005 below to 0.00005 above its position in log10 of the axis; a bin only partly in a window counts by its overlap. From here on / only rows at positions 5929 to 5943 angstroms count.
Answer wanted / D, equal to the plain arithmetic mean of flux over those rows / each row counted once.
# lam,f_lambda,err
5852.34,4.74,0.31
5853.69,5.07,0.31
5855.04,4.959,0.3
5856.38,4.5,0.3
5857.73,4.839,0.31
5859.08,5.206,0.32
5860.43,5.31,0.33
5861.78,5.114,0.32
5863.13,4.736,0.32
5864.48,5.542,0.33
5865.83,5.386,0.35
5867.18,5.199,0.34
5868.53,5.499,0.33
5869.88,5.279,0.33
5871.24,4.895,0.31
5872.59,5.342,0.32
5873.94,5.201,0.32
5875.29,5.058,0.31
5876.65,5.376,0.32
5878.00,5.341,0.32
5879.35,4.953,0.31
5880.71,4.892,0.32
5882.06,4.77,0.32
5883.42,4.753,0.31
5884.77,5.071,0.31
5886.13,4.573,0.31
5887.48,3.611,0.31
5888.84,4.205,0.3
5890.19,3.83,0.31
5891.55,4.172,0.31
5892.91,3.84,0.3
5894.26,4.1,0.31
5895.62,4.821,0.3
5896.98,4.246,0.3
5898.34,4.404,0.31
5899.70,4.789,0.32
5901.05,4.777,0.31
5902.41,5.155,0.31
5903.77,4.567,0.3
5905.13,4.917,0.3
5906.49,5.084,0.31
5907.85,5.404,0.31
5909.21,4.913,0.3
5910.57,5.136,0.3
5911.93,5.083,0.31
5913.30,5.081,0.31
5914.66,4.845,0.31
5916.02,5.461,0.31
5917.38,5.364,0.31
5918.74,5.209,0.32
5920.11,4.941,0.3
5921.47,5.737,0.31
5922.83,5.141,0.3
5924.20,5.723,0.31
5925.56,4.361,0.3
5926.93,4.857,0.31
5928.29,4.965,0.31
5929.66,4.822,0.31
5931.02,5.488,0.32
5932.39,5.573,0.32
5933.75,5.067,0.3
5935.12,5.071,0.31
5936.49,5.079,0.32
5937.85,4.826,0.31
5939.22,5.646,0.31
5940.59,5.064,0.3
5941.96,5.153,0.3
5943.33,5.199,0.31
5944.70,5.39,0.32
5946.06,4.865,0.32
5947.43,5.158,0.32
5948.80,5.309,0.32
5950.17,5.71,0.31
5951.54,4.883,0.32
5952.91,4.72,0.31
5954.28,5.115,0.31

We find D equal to 5.18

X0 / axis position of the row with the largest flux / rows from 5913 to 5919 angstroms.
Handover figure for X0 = 5916.02 angstroms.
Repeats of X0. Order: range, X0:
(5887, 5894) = 5888.84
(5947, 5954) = 5950.17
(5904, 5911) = 5907.85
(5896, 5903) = 5902.41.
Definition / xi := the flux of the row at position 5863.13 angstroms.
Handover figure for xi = 4.736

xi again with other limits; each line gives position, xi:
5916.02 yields 5.461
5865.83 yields 5.386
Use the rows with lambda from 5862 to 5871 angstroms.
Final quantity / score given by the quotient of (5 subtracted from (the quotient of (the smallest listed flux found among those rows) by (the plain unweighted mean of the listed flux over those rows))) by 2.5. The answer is -1.64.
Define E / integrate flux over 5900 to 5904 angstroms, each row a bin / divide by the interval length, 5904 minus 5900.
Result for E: 4.9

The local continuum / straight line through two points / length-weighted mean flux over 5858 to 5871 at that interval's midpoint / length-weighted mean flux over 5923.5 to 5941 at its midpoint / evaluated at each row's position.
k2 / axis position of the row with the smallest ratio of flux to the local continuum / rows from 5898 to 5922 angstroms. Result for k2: 5898.34 angstroms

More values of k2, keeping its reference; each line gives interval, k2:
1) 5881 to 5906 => 5887.48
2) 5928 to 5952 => 5929.66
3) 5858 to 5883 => 5863.13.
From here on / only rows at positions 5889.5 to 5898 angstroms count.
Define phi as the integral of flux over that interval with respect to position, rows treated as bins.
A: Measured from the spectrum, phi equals 35.5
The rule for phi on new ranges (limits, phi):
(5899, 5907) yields 39.0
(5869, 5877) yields 41.5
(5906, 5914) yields 40.9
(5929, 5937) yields 41.5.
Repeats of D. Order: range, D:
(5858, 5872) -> 5.22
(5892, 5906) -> 4.56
